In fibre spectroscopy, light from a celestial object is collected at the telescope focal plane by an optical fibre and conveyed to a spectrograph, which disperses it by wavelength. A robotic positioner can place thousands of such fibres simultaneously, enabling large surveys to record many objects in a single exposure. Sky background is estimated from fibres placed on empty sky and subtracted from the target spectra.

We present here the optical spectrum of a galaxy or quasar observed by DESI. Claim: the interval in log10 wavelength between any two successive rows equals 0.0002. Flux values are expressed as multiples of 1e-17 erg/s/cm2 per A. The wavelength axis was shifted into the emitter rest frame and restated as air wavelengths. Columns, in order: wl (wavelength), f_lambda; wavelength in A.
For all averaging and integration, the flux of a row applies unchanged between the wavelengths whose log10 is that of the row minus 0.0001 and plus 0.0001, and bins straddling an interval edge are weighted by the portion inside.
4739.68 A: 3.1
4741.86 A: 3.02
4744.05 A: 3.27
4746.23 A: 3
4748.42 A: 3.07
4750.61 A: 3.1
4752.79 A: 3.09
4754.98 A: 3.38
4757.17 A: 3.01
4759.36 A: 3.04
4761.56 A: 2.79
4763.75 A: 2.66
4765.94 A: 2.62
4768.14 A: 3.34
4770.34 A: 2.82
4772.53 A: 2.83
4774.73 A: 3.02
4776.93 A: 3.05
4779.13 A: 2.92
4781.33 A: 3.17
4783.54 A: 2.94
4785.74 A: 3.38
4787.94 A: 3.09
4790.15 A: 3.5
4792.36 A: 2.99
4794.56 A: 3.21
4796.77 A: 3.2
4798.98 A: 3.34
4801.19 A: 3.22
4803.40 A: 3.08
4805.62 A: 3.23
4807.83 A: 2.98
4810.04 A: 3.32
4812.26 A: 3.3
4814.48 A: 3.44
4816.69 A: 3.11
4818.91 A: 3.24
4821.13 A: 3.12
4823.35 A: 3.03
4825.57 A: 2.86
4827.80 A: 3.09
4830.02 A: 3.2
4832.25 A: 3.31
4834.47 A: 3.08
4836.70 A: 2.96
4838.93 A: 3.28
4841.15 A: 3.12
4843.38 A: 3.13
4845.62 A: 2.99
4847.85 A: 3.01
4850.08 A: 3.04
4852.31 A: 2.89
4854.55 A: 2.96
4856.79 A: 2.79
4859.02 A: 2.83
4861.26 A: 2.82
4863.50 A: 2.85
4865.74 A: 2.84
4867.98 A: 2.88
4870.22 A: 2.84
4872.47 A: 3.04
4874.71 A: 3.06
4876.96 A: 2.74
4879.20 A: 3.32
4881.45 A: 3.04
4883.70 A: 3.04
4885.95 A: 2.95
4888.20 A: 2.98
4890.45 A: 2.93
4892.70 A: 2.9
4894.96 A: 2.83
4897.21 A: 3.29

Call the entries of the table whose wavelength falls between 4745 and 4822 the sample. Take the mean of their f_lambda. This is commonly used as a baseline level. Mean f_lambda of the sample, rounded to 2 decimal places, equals 3.10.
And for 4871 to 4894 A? 3.00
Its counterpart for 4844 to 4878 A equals 2.91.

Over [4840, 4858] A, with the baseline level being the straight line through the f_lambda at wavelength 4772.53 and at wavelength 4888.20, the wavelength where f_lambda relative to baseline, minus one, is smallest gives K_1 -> 4856.79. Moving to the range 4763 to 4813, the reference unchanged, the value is 4765.94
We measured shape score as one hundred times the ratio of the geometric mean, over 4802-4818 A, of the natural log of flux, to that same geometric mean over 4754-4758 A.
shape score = 100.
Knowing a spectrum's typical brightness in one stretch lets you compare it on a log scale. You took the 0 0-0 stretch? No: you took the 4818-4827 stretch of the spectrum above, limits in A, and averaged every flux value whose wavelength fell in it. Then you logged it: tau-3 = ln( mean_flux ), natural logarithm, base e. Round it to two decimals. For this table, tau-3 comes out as 1.12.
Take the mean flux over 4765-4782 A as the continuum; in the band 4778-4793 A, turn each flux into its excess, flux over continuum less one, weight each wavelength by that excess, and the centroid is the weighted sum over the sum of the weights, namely 4787.6 A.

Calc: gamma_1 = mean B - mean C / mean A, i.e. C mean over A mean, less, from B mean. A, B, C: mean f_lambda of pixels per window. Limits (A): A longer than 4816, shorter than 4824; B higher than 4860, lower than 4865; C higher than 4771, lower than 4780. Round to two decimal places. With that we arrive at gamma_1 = 1.89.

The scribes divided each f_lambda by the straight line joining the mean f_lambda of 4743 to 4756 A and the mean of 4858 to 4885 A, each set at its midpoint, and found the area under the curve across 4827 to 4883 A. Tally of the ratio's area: 57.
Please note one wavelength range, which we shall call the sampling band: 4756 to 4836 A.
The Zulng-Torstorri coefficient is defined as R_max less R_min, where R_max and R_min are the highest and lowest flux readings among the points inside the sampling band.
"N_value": 0.88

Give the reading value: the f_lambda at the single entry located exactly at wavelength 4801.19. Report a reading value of 3.22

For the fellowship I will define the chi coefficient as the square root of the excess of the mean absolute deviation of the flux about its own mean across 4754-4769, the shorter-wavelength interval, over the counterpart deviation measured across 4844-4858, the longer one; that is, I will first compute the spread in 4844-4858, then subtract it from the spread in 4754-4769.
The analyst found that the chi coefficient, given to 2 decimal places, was 0.42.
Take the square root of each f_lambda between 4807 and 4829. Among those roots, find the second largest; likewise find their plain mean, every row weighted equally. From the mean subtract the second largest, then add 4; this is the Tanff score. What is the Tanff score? 3.95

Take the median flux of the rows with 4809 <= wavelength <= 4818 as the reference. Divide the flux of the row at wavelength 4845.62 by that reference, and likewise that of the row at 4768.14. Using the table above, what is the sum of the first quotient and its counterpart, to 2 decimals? 1.91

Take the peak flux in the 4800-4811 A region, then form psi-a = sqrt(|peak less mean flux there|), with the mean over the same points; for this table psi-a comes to 0.392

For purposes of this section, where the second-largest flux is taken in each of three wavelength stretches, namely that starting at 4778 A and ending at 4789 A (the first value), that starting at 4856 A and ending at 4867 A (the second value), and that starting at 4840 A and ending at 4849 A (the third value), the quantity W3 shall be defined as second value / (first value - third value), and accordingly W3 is 57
